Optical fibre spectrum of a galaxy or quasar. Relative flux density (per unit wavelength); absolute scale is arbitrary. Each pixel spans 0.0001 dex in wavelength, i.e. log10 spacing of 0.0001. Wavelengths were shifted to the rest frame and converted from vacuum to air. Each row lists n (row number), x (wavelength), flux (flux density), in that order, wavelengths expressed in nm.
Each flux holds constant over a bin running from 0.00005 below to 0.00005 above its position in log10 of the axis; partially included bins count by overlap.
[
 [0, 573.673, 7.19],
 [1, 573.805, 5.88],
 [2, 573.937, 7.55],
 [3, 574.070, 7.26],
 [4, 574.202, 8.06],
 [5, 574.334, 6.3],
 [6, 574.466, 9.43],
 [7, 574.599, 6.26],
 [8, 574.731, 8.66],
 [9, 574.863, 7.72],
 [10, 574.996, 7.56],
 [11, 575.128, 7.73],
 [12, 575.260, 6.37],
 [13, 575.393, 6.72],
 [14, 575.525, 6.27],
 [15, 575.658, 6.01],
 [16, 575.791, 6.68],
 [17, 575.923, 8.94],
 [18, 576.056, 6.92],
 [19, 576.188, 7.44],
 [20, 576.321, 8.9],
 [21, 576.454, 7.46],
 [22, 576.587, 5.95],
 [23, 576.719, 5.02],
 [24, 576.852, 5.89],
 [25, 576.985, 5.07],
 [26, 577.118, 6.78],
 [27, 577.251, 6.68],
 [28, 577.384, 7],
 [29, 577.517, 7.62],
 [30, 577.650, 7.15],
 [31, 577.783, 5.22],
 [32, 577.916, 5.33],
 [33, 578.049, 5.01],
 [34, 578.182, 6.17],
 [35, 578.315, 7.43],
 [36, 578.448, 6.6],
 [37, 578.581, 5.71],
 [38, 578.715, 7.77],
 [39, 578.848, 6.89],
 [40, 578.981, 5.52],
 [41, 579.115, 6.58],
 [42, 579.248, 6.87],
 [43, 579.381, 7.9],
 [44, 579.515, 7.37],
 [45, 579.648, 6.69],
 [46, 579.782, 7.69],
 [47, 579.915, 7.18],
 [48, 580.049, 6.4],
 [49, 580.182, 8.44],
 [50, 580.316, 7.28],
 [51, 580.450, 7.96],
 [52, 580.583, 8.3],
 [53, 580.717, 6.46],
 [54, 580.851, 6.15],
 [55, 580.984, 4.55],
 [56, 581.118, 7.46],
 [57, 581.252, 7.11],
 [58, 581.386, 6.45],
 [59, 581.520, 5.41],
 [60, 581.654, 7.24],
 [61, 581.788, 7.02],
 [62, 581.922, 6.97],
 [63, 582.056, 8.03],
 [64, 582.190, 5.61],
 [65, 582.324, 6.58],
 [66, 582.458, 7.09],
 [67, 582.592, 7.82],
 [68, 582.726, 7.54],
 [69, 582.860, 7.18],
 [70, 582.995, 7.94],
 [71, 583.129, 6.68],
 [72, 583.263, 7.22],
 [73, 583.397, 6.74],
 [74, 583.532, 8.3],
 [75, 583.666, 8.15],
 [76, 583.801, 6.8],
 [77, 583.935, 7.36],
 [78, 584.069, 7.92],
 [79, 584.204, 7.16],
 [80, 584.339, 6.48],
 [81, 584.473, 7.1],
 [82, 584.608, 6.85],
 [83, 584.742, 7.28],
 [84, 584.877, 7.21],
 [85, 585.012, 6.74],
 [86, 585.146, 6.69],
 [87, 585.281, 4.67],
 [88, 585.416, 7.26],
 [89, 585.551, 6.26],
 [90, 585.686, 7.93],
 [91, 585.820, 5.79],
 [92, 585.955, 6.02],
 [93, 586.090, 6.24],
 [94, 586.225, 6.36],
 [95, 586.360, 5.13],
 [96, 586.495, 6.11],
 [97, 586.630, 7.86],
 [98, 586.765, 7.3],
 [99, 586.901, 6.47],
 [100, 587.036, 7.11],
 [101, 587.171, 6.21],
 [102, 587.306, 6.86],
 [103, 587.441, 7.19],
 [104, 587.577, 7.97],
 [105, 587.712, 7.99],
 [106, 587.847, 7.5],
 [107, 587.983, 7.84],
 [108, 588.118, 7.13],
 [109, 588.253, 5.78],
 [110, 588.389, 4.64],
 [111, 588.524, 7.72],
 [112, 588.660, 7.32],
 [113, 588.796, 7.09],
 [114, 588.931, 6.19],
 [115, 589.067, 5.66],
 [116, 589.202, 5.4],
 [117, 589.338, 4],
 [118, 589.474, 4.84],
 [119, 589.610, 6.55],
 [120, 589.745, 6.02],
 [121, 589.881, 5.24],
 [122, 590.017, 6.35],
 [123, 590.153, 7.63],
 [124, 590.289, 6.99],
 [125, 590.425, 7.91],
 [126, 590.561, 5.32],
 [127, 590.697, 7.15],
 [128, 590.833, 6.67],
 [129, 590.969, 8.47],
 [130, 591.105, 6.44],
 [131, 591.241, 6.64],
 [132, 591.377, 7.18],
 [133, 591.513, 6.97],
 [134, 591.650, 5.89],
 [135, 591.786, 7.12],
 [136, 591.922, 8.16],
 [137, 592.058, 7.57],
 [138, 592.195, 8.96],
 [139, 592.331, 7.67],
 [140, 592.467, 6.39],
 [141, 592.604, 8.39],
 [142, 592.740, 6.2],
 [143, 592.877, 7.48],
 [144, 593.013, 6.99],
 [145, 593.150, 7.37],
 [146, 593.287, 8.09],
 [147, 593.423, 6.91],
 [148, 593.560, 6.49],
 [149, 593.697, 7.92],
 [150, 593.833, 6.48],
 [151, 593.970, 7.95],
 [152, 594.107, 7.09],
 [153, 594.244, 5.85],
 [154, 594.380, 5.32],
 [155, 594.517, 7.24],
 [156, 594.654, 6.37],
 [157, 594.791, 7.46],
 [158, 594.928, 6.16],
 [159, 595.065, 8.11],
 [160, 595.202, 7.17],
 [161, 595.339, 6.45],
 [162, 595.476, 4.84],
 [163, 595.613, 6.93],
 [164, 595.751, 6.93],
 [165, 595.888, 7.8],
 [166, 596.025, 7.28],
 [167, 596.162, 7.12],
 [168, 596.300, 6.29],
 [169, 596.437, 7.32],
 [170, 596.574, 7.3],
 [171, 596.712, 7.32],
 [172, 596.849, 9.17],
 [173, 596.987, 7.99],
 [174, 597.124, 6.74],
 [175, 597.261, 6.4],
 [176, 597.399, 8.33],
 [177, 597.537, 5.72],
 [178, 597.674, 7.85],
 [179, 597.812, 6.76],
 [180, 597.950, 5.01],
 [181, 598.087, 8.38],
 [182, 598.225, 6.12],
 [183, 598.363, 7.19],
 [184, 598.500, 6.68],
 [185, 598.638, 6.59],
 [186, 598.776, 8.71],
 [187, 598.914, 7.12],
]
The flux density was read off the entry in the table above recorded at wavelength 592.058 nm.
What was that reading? 7.57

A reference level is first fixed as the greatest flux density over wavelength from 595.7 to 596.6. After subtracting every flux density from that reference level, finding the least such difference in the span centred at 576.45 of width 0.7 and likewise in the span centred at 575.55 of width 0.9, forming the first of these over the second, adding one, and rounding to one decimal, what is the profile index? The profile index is 2.0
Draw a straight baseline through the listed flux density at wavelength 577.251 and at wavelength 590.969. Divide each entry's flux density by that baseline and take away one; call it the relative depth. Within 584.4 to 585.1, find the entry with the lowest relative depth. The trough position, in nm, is 585.012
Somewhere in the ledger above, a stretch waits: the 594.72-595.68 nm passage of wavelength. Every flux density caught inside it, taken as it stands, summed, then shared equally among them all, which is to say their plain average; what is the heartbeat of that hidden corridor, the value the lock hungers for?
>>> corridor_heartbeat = 6.73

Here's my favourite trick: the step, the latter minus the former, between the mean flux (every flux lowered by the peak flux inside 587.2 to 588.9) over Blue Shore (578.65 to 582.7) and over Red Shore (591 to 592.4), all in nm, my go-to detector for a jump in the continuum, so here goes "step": 0.3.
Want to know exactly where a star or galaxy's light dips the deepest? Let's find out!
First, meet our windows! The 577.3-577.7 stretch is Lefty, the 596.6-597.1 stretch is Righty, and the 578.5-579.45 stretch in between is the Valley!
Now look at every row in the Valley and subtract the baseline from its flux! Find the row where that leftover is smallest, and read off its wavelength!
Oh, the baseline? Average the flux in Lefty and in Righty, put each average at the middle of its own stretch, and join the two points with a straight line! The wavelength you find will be 578.981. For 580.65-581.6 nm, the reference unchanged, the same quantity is 580.984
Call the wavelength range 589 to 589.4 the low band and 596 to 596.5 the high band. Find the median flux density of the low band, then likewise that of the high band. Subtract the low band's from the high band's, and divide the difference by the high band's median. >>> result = 0.25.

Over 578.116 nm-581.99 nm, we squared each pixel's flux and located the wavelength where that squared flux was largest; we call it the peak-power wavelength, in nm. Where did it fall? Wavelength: 580.182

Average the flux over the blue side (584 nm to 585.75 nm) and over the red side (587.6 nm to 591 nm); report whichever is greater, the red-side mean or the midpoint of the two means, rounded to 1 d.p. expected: 6.7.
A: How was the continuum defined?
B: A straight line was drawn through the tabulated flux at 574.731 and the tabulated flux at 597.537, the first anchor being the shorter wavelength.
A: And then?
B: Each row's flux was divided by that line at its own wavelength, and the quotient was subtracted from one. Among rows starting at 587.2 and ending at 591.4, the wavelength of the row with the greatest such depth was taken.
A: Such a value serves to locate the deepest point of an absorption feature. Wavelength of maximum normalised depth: 589.338 nm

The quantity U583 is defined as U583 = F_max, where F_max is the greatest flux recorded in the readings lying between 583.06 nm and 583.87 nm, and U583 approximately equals 8.3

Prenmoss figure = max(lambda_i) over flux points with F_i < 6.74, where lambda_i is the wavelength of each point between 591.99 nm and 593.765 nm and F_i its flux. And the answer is 593.560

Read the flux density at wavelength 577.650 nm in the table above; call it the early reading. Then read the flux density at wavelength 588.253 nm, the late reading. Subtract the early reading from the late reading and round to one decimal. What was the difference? -1.4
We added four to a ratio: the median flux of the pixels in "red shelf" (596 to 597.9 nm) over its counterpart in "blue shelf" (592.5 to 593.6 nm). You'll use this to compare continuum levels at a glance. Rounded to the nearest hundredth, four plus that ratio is 5.02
